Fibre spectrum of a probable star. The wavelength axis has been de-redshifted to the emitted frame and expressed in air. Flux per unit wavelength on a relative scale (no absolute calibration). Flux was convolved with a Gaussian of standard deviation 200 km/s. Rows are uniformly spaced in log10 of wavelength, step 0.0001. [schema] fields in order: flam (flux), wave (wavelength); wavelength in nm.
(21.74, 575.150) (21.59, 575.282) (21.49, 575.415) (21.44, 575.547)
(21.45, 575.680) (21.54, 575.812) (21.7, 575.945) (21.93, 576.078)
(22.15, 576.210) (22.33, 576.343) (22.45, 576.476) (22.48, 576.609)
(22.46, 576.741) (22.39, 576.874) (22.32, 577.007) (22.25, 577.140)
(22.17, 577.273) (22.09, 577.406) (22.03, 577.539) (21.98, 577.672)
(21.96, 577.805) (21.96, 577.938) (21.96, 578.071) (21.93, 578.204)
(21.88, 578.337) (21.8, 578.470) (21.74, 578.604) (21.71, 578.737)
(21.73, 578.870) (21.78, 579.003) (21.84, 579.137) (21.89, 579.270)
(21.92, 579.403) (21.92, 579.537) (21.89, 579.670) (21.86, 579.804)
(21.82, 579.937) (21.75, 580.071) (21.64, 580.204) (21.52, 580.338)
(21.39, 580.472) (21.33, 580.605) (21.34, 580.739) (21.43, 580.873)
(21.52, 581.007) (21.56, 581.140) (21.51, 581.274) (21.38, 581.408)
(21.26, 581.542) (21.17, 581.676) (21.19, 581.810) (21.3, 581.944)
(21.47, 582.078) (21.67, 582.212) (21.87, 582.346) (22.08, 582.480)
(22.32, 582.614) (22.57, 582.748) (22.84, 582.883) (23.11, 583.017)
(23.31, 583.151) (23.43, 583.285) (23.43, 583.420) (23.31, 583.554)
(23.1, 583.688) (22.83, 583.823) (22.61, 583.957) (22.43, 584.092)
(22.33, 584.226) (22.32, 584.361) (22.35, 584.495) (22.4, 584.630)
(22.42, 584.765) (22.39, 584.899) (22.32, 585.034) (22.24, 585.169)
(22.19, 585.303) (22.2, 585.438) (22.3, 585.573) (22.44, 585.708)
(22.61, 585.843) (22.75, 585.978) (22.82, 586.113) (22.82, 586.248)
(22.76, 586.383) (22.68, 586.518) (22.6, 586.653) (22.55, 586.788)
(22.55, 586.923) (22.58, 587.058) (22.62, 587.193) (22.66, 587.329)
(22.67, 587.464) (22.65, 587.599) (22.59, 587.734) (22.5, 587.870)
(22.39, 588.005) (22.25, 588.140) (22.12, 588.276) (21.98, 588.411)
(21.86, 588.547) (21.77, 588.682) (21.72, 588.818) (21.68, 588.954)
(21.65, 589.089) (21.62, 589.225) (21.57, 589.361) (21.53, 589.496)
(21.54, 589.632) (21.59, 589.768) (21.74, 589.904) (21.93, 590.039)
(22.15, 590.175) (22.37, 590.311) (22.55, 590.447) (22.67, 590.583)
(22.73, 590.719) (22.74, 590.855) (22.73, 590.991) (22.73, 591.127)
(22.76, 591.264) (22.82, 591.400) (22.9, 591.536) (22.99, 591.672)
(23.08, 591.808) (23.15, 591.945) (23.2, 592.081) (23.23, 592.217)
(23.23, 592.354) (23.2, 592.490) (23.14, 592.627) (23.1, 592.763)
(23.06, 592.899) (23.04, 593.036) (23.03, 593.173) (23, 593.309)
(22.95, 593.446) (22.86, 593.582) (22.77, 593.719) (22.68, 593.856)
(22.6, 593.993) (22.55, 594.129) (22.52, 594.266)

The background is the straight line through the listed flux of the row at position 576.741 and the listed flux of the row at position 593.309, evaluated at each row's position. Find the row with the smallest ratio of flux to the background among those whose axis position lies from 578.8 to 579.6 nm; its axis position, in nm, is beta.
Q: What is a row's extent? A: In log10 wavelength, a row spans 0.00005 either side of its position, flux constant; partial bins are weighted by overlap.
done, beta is 578.870 nm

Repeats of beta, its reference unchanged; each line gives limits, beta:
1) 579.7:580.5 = 580.472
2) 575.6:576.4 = 575.680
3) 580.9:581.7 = 581.676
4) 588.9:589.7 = 589.496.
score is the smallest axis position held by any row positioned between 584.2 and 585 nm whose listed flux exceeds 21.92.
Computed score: 584.226 nm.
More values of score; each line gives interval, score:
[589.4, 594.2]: 590.039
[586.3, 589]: 586.383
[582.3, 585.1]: 582.480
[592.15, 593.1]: 592.217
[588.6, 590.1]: 590.039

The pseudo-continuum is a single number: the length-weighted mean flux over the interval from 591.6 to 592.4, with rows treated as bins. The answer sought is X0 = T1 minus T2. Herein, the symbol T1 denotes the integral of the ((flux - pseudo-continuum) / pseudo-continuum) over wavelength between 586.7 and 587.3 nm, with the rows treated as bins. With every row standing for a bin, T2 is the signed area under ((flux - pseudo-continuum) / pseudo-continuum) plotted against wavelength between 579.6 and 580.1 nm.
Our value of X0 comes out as 0.014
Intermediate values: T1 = -0.0144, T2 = -0.0281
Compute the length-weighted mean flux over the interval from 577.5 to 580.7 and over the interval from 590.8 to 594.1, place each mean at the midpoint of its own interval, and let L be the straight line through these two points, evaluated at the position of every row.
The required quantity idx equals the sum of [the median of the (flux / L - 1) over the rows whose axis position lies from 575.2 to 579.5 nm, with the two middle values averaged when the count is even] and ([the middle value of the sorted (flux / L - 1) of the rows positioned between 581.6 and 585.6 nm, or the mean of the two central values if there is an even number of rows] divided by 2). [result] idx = 0.013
